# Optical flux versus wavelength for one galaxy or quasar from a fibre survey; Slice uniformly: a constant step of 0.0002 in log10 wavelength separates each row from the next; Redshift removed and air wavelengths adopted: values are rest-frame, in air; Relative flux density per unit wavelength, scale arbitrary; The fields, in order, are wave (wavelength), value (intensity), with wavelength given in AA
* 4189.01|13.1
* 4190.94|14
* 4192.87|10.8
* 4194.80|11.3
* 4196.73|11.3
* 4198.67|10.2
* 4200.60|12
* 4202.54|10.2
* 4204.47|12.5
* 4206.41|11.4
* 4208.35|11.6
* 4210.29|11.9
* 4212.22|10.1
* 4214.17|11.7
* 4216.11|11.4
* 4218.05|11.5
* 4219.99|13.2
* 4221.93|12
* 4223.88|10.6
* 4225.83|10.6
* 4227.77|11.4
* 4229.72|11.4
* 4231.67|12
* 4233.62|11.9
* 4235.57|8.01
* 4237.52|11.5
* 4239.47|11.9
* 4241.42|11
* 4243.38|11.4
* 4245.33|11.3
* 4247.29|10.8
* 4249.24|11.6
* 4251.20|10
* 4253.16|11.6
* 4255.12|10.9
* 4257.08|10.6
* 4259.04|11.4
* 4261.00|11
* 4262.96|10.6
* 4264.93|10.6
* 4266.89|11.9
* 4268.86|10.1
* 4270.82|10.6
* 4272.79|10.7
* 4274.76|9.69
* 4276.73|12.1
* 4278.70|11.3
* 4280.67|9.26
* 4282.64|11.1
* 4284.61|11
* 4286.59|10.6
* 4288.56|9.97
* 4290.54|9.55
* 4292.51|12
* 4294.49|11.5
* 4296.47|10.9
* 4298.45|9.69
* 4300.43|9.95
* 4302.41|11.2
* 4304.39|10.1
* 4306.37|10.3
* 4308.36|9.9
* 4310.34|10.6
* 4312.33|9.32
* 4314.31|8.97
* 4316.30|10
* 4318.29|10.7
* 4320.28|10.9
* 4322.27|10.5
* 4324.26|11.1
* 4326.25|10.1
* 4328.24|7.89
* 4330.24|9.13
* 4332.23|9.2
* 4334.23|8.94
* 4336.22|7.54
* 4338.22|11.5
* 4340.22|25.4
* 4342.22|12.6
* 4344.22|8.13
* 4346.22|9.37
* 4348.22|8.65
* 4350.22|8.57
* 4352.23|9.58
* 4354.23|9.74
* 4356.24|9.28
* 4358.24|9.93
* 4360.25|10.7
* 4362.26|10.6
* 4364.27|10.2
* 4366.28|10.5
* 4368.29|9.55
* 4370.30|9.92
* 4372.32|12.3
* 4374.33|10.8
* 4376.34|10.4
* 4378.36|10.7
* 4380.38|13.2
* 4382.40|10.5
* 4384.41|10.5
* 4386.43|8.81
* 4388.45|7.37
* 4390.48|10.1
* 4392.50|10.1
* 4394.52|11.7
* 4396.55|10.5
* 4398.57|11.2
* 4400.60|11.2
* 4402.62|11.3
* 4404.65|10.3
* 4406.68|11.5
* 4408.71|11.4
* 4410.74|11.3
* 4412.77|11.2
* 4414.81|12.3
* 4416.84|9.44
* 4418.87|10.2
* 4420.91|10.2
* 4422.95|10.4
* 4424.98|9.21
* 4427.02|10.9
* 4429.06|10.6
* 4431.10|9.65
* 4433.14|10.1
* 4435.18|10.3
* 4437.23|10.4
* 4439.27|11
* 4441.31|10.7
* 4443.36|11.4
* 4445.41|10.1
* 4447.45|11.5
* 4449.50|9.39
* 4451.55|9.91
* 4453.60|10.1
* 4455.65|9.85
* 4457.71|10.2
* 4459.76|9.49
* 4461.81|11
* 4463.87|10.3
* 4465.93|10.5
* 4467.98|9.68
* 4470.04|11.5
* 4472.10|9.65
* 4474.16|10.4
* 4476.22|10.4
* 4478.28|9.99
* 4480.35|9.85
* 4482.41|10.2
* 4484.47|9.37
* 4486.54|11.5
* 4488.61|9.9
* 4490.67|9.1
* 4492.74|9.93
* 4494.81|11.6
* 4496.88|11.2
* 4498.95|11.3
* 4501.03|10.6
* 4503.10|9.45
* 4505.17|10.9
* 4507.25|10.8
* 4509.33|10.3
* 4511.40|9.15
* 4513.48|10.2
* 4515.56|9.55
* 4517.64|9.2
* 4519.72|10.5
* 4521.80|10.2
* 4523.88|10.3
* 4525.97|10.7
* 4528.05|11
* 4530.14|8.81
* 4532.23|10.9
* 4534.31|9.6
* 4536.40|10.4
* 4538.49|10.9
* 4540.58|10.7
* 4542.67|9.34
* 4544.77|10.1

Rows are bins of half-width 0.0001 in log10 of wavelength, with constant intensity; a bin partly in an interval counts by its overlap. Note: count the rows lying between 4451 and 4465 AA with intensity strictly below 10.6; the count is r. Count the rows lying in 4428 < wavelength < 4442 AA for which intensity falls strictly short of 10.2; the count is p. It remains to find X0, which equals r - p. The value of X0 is 4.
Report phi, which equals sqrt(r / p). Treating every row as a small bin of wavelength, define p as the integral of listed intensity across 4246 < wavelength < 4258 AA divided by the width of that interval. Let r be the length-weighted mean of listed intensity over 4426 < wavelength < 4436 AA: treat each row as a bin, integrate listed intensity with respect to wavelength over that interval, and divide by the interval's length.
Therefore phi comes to 0.97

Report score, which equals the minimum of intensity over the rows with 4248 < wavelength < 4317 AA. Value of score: 8.97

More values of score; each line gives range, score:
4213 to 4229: 10.6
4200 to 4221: 10.1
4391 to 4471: 9.21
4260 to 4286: 9.26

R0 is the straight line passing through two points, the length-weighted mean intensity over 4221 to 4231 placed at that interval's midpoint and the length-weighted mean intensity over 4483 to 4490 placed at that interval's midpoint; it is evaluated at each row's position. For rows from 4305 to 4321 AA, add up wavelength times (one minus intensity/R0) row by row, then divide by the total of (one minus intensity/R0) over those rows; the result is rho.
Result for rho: 4312.3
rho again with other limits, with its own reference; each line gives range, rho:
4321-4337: 4331.9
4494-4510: 4499.4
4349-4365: 4354.3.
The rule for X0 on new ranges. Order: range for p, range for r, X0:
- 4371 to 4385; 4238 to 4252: 1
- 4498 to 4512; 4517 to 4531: 3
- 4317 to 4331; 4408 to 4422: 0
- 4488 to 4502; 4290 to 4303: 0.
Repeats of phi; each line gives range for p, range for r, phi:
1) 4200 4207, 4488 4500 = 0.96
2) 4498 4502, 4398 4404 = 1.01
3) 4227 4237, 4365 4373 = 0.98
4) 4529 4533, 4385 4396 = 0.99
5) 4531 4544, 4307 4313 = 0.99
